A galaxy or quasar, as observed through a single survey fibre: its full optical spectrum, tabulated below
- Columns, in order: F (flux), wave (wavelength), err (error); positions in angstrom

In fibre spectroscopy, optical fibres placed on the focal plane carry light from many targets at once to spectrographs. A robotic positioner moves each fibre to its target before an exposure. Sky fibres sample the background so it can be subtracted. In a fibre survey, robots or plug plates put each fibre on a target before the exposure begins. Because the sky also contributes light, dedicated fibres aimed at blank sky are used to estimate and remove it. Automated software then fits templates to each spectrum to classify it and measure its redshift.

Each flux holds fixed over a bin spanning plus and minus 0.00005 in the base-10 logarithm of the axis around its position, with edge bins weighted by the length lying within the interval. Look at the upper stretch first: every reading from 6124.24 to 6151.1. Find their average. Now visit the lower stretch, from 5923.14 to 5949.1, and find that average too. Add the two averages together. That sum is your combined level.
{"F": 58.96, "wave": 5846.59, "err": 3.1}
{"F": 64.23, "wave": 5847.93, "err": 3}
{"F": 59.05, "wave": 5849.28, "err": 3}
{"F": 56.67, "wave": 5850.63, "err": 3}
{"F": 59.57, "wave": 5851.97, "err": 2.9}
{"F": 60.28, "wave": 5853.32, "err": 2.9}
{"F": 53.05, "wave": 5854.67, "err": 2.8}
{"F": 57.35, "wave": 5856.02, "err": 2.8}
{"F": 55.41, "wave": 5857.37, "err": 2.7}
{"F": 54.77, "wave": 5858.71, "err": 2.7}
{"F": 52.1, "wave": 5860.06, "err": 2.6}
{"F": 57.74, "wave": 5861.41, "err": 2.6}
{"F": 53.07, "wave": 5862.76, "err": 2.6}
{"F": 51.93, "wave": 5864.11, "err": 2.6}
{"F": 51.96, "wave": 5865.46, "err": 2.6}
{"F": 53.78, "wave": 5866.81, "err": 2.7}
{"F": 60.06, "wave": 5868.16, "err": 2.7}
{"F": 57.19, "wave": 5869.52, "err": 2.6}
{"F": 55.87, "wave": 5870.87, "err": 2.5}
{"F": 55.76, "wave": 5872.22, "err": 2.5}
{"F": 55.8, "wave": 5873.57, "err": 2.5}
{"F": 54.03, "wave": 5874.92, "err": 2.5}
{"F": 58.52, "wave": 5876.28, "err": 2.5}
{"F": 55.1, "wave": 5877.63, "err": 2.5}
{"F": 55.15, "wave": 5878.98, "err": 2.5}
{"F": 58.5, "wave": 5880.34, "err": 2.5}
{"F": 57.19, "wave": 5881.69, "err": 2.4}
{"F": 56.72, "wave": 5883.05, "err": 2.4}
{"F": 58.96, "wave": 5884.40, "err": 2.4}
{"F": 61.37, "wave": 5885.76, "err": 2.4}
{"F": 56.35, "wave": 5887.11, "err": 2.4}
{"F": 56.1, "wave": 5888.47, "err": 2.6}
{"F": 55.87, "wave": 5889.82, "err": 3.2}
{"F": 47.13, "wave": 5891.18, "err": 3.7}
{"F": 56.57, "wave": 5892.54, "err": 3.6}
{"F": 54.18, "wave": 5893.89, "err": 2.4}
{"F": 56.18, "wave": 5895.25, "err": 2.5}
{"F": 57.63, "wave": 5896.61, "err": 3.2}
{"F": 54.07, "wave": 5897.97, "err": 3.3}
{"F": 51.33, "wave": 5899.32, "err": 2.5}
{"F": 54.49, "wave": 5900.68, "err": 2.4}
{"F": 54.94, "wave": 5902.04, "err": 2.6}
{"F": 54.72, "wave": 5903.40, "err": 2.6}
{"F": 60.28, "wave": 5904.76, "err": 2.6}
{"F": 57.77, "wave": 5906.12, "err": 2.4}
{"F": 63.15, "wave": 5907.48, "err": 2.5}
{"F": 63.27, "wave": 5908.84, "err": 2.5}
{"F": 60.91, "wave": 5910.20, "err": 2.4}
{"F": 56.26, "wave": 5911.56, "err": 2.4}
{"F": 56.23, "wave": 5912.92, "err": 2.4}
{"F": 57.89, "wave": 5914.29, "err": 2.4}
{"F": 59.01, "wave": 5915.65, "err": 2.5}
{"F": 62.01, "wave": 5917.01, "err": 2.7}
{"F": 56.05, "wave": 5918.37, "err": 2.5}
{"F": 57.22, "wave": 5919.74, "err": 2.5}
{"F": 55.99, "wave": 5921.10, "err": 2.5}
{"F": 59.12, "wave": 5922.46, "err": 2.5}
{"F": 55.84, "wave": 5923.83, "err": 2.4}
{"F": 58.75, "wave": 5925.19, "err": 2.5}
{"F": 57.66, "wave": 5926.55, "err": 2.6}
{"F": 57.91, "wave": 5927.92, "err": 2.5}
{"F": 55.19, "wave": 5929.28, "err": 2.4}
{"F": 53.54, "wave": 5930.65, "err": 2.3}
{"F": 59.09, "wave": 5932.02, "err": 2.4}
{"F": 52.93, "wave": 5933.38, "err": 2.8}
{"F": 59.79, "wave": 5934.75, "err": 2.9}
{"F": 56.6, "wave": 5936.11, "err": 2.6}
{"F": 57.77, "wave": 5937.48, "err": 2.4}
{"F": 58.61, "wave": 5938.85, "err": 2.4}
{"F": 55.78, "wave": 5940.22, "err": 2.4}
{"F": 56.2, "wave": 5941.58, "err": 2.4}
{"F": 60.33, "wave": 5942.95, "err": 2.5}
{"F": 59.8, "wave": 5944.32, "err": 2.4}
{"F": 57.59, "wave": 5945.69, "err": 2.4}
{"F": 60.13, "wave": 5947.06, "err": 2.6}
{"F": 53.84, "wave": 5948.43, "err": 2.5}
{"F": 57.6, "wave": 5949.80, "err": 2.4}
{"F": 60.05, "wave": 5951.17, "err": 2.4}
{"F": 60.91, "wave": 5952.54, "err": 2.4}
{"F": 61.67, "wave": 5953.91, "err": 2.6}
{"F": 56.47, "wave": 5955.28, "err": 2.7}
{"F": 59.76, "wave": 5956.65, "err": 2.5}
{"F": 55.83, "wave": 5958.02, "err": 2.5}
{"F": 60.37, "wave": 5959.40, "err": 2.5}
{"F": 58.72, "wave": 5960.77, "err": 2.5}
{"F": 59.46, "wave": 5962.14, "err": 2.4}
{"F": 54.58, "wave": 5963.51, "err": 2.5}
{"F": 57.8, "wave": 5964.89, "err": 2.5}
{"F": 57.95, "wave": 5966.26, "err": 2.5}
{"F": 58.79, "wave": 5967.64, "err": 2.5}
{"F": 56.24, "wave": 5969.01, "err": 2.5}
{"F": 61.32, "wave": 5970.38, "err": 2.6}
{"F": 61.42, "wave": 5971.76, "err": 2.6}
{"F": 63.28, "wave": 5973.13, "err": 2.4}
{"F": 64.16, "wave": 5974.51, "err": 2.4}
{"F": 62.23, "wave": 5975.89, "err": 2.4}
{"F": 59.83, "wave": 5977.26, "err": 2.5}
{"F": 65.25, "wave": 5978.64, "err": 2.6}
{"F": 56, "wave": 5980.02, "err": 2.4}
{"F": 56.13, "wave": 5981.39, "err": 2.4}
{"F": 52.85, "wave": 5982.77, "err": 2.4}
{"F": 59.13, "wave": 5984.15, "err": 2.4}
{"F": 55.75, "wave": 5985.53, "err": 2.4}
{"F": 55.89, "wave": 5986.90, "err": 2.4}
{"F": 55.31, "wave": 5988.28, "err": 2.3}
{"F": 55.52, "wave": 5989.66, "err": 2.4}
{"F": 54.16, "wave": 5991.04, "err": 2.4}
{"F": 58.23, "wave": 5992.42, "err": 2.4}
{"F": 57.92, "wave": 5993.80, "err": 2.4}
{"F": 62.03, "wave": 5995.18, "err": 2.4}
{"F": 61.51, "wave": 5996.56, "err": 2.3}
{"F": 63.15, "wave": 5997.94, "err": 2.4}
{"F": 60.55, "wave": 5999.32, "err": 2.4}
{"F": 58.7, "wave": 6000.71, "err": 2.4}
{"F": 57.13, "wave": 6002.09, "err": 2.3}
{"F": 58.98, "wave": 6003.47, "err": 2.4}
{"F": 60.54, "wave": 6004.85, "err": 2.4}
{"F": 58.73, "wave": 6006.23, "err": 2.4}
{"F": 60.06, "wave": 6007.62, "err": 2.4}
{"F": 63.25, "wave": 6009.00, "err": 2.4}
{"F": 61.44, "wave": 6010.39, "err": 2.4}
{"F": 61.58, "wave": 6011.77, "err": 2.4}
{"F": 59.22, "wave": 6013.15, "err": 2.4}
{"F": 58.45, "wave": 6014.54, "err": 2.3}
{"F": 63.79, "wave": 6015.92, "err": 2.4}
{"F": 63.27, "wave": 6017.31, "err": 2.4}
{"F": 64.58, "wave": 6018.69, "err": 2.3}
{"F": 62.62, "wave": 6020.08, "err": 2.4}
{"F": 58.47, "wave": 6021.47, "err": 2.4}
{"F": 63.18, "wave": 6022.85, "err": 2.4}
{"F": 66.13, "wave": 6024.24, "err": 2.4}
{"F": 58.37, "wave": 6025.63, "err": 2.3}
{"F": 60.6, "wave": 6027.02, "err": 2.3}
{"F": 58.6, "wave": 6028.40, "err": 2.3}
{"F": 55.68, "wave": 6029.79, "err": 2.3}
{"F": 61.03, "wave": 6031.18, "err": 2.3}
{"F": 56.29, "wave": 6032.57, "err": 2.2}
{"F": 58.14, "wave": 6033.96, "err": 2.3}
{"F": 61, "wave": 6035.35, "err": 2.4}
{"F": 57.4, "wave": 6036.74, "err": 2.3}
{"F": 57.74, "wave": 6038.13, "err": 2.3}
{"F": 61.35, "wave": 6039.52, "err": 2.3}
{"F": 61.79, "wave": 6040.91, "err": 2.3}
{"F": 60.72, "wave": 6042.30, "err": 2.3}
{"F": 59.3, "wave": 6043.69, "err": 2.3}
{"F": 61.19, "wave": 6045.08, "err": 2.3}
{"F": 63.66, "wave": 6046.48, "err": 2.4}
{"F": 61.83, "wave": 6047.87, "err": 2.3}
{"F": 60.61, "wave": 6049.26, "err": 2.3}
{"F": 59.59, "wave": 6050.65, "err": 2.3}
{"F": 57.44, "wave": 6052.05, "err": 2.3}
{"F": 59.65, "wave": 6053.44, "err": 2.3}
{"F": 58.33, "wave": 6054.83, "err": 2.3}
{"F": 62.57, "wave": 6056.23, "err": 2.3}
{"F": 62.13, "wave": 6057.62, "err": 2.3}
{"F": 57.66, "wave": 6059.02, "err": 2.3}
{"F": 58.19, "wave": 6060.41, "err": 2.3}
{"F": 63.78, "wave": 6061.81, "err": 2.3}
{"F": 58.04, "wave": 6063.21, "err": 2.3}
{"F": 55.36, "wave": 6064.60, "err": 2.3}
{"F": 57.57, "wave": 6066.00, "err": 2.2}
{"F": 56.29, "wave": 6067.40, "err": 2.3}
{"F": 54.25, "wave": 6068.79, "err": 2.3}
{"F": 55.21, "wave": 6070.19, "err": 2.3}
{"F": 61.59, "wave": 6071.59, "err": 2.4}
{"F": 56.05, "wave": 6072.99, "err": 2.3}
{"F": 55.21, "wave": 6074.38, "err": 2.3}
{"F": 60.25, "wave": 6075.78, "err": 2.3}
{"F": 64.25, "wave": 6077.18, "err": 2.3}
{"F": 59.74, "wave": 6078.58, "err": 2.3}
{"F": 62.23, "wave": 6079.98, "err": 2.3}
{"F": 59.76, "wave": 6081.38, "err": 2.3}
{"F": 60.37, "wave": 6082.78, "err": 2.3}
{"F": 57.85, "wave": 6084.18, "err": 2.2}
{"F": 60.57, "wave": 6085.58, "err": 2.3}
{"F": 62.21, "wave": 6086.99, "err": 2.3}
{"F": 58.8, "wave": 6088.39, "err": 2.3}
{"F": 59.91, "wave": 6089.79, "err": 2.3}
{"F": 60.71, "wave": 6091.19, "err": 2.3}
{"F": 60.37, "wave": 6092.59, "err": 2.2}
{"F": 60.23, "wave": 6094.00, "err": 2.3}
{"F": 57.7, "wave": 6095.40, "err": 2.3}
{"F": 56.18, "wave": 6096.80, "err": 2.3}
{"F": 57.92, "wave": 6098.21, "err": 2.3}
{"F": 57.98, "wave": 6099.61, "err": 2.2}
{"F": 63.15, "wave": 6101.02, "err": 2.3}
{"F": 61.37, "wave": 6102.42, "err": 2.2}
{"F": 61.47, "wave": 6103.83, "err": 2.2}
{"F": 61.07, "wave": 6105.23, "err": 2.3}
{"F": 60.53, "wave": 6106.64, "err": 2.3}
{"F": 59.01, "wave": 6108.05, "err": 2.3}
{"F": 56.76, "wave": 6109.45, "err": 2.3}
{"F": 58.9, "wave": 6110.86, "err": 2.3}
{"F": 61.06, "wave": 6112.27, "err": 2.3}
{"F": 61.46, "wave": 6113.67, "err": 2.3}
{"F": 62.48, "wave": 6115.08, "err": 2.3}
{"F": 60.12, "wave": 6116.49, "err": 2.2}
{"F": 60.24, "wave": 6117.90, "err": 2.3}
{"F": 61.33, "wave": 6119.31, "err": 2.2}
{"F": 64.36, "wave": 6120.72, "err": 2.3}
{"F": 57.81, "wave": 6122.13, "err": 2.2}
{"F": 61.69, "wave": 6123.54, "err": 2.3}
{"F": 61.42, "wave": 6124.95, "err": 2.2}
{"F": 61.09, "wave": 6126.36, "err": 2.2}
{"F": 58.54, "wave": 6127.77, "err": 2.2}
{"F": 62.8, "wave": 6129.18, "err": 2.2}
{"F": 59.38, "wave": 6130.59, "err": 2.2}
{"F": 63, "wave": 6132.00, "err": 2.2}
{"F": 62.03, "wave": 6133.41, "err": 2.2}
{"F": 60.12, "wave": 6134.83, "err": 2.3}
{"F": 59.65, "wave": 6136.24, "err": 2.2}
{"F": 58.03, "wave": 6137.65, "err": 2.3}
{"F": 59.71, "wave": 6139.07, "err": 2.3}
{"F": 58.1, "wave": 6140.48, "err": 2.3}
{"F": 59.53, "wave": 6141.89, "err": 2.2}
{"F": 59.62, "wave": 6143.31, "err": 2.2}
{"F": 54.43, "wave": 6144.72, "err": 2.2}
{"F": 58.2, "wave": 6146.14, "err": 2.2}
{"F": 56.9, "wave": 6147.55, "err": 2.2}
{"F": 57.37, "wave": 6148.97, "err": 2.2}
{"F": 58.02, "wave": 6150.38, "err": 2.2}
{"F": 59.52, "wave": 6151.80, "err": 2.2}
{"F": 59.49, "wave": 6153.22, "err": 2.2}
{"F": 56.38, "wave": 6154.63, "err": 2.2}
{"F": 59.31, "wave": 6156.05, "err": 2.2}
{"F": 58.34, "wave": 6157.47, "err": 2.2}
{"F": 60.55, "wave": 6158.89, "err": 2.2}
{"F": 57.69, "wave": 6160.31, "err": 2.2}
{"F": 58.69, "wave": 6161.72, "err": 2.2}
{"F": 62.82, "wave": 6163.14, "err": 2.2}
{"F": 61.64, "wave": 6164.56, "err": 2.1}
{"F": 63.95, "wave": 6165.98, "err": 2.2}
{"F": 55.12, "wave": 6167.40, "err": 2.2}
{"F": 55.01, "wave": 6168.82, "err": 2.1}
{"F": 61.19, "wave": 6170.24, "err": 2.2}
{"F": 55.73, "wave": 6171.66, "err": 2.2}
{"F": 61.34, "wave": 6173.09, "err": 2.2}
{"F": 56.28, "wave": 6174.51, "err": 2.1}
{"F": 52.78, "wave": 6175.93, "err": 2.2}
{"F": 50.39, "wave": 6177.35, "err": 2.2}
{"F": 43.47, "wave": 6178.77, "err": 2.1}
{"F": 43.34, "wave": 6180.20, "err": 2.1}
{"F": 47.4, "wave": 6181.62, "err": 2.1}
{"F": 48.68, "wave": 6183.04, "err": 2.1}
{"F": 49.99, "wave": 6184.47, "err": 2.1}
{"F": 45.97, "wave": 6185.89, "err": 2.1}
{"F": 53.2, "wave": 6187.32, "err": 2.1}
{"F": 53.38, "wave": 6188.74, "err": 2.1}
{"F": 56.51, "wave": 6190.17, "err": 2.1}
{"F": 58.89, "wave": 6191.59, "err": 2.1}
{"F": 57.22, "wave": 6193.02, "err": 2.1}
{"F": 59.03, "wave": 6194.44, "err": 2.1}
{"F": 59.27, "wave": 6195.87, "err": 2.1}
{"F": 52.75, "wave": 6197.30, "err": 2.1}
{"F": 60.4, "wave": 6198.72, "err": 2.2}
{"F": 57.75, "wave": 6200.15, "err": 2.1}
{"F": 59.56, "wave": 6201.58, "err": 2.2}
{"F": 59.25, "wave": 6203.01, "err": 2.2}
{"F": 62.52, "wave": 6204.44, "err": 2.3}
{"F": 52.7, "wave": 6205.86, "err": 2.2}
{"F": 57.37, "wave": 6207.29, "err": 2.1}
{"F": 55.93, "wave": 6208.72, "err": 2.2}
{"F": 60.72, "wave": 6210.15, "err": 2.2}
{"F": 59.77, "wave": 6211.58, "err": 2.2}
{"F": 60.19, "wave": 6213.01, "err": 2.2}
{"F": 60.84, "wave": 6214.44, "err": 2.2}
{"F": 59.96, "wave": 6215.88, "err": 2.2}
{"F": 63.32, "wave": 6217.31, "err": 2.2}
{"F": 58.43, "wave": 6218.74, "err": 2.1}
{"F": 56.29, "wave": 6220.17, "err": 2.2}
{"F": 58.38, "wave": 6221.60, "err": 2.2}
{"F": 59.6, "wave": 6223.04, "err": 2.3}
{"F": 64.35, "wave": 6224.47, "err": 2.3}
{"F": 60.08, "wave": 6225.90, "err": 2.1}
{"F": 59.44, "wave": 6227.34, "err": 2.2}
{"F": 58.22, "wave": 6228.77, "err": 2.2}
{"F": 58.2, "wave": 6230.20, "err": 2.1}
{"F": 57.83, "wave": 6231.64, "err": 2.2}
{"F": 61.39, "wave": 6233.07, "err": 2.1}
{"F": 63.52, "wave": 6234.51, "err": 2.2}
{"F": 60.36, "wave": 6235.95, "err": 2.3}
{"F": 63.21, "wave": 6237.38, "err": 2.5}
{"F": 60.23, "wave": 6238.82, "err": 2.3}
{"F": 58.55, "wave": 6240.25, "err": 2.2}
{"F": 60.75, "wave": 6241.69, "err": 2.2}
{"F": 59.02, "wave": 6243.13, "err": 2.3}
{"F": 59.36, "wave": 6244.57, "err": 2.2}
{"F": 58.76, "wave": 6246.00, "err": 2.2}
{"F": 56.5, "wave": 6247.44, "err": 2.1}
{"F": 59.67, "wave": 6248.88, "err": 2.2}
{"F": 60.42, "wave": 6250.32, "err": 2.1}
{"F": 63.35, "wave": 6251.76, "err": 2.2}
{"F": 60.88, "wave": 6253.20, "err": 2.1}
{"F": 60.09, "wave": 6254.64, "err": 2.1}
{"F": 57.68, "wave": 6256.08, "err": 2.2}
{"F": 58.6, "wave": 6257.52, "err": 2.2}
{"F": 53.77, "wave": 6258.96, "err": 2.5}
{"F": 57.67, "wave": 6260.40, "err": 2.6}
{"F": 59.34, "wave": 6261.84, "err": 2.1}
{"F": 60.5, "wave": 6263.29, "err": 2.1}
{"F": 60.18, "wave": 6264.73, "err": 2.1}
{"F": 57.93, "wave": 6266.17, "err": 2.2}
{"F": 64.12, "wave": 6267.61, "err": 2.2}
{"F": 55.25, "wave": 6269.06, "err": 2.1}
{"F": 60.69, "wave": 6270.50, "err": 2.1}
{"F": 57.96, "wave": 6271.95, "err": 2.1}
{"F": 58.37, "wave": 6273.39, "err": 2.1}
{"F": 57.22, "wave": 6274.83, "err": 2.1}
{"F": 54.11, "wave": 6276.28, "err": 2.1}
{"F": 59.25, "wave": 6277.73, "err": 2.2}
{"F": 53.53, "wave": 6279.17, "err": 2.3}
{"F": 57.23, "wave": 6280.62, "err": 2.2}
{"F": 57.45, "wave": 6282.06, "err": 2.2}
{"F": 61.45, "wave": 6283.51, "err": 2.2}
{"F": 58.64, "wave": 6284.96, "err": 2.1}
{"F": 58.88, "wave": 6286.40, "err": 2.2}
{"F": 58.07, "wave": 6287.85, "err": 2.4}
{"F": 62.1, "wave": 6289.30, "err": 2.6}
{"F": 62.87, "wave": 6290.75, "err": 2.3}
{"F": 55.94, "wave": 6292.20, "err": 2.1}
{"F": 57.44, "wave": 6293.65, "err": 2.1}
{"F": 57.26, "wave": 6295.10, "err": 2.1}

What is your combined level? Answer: 116.6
